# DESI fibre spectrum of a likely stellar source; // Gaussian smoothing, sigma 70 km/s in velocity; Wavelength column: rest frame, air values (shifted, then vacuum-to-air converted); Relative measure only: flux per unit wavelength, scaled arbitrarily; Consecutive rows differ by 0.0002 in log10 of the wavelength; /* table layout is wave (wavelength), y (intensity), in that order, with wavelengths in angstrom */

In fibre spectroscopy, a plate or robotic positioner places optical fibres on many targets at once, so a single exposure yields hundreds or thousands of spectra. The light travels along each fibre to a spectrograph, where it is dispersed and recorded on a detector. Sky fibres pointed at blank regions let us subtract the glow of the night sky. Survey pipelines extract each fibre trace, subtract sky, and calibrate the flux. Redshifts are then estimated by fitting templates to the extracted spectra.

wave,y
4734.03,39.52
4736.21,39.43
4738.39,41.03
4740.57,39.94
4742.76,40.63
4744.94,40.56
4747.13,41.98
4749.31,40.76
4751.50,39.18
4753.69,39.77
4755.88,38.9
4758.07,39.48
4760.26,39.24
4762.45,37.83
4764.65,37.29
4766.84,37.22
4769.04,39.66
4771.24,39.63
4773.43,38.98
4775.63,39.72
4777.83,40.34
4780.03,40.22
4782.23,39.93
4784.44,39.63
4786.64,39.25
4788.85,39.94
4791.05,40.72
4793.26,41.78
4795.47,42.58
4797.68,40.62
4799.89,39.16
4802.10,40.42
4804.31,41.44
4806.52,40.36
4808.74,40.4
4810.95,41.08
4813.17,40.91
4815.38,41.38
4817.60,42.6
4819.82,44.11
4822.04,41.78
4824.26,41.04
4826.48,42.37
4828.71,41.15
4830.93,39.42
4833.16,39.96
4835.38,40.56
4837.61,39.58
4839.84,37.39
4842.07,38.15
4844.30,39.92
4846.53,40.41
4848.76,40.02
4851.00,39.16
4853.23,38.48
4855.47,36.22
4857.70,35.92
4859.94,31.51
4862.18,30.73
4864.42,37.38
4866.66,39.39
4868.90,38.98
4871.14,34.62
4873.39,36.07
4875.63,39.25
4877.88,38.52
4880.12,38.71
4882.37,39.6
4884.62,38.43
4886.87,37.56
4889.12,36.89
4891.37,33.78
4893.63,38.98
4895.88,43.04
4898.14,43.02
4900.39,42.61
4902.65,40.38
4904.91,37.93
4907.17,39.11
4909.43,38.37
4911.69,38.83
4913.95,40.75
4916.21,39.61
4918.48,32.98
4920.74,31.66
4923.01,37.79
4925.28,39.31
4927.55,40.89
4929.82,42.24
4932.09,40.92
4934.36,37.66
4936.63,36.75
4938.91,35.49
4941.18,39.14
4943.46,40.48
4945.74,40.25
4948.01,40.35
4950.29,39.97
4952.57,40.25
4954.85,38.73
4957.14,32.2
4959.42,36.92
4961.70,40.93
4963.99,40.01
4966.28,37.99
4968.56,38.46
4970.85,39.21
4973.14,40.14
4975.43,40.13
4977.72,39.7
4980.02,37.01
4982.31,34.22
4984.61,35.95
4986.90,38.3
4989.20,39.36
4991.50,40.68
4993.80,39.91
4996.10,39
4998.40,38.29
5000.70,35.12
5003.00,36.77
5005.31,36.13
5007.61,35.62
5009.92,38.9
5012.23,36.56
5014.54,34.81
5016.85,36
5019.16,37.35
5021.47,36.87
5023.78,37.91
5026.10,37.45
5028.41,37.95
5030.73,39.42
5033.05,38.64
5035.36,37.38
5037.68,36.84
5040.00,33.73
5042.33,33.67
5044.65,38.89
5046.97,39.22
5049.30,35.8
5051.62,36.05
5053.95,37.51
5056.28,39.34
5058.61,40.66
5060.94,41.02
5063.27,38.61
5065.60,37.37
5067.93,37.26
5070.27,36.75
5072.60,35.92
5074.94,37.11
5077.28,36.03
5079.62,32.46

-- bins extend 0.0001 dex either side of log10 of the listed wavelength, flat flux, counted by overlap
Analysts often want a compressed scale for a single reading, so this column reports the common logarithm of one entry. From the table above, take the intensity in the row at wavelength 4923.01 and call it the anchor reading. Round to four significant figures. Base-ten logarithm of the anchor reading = 1.577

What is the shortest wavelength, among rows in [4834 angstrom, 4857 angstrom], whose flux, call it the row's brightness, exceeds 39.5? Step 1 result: 4835.38 angstrom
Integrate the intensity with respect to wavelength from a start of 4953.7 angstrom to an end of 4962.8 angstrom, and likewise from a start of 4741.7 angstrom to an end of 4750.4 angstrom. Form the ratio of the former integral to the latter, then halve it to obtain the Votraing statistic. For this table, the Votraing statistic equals 0.474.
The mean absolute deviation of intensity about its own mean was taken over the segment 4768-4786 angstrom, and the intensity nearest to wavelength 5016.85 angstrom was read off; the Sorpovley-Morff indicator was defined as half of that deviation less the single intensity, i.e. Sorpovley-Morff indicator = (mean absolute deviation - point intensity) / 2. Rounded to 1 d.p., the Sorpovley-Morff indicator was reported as -17.9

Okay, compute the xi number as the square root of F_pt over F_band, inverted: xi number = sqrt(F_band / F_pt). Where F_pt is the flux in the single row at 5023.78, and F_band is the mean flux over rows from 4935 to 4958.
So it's 1.01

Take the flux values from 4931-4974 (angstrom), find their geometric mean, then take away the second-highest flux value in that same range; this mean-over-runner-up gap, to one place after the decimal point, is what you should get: -2.3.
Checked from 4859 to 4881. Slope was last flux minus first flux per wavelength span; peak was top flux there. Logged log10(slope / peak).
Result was -2.0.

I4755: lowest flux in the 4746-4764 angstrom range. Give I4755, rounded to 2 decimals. 37.83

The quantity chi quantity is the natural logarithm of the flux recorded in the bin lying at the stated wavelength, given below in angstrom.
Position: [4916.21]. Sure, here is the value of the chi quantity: 3.68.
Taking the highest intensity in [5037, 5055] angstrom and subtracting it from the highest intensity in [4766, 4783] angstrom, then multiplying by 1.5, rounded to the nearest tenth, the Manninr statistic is 1.7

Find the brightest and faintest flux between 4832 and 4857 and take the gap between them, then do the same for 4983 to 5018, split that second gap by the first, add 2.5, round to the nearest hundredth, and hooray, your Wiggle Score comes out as 3.85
